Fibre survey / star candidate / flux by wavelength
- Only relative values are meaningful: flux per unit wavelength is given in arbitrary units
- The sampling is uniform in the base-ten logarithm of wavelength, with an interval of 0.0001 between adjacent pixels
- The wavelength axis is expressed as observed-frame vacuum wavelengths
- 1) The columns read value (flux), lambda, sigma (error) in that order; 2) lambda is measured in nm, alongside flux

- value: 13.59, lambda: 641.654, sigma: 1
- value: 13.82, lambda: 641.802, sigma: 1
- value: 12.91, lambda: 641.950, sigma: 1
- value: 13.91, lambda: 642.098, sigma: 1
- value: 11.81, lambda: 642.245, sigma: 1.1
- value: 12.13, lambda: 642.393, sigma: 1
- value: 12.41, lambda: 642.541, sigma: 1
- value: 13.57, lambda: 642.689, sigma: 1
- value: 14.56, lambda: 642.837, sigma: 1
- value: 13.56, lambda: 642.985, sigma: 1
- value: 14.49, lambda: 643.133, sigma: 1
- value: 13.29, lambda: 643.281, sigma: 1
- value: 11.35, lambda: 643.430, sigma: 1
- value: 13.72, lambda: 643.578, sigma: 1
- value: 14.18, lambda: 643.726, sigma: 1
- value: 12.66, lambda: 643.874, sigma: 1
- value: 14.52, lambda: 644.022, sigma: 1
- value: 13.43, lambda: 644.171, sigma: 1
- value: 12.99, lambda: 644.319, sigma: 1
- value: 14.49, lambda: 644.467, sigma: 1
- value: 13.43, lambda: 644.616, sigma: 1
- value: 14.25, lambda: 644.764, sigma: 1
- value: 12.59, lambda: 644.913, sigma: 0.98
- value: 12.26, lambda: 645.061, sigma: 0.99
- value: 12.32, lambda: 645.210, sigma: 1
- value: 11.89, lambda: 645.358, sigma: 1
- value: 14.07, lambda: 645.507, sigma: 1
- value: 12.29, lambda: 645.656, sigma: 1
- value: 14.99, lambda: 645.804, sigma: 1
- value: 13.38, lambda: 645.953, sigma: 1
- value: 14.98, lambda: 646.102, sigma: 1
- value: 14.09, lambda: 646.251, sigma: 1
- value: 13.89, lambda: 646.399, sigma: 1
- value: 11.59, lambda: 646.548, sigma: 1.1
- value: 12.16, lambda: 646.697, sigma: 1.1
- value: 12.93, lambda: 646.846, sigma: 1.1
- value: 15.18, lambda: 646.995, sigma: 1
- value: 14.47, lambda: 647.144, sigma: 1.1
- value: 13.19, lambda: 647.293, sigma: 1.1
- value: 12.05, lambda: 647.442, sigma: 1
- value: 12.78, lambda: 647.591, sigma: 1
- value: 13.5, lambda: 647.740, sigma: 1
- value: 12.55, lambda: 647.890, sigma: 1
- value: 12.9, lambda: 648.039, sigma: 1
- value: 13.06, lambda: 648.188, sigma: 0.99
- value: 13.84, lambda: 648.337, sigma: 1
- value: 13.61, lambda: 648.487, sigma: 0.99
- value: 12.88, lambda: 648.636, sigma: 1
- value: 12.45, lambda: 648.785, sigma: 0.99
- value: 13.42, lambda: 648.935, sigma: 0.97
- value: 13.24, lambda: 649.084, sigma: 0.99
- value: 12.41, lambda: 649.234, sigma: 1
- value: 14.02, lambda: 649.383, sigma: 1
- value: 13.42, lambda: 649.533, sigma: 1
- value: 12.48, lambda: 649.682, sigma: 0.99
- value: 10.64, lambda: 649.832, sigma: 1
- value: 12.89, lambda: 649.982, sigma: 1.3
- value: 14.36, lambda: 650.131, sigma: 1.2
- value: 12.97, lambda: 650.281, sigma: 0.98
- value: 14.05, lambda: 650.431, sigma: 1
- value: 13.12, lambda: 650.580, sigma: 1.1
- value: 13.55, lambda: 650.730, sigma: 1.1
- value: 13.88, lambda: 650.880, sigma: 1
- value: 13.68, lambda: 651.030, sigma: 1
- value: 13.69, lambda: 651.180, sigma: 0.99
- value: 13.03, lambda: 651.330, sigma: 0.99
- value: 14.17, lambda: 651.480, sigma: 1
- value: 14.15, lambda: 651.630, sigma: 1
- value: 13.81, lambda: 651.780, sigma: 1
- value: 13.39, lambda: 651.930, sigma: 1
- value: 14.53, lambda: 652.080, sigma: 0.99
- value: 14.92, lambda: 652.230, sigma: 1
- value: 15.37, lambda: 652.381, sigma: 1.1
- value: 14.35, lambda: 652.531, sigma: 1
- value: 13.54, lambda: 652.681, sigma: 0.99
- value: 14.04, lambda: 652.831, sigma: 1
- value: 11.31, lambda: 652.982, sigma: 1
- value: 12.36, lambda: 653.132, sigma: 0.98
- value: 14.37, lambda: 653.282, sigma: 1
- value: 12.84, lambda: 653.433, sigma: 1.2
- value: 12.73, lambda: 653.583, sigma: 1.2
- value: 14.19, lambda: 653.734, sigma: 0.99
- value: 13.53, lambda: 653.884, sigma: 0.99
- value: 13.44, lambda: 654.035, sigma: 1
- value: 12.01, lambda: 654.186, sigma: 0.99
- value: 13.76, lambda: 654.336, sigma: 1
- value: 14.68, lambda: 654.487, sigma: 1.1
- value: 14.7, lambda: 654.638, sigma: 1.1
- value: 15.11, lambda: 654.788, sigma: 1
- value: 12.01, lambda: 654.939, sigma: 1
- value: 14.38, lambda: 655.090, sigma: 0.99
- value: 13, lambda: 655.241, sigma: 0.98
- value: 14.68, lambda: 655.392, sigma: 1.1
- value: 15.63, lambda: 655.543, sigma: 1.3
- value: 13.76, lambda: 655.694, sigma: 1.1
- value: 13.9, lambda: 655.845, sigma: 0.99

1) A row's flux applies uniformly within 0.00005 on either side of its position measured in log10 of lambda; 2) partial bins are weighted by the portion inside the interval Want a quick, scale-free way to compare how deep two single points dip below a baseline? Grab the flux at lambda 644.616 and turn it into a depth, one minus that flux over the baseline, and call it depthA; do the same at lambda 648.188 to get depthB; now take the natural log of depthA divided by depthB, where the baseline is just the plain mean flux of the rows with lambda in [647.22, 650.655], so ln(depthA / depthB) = 2.8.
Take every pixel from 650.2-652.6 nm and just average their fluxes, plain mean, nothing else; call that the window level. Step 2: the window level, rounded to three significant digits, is 13.9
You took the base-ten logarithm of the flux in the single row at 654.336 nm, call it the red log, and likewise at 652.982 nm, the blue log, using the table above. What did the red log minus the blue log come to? 0.09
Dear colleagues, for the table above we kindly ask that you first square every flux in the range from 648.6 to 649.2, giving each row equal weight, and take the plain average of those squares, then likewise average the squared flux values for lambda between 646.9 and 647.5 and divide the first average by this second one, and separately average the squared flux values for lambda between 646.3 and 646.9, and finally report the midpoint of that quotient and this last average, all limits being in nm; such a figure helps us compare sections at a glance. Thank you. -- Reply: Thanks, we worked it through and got 81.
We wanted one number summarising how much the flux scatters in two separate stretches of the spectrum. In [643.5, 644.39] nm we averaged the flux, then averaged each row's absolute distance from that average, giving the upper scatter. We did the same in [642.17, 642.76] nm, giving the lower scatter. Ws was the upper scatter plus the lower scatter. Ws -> 1.10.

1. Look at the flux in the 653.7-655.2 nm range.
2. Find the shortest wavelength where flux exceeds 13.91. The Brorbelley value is 653.734 nm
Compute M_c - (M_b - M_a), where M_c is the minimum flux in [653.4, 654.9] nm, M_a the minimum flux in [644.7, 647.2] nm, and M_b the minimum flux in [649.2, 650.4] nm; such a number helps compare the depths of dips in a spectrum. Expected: 13.0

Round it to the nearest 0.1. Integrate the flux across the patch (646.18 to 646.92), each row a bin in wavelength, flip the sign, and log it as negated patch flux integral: -9.6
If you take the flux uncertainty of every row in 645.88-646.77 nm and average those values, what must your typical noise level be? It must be 1.03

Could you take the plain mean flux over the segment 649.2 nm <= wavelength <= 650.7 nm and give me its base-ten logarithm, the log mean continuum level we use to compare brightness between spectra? 1.12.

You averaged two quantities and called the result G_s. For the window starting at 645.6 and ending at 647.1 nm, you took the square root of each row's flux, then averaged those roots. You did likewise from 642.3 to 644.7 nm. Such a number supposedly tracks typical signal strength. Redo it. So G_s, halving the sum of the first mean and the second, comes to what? 3.67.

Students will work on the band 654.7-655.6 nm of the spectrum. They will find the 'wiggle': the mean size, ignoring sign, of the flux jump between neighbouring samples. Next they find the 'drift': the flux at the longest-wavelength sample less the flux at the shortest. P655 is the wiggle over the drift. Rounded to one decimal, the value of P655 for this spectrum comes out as 3.6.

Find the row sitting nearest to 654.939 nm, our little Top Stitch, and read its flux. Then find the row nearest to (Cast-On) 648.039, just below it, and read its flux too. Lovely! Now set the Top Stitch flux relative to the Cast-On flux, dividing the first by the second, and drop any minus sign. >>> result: 0.93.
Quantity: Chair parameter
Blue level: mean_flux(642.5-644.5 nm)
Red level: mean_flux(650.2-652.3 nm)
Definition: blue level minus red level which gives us -0.27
